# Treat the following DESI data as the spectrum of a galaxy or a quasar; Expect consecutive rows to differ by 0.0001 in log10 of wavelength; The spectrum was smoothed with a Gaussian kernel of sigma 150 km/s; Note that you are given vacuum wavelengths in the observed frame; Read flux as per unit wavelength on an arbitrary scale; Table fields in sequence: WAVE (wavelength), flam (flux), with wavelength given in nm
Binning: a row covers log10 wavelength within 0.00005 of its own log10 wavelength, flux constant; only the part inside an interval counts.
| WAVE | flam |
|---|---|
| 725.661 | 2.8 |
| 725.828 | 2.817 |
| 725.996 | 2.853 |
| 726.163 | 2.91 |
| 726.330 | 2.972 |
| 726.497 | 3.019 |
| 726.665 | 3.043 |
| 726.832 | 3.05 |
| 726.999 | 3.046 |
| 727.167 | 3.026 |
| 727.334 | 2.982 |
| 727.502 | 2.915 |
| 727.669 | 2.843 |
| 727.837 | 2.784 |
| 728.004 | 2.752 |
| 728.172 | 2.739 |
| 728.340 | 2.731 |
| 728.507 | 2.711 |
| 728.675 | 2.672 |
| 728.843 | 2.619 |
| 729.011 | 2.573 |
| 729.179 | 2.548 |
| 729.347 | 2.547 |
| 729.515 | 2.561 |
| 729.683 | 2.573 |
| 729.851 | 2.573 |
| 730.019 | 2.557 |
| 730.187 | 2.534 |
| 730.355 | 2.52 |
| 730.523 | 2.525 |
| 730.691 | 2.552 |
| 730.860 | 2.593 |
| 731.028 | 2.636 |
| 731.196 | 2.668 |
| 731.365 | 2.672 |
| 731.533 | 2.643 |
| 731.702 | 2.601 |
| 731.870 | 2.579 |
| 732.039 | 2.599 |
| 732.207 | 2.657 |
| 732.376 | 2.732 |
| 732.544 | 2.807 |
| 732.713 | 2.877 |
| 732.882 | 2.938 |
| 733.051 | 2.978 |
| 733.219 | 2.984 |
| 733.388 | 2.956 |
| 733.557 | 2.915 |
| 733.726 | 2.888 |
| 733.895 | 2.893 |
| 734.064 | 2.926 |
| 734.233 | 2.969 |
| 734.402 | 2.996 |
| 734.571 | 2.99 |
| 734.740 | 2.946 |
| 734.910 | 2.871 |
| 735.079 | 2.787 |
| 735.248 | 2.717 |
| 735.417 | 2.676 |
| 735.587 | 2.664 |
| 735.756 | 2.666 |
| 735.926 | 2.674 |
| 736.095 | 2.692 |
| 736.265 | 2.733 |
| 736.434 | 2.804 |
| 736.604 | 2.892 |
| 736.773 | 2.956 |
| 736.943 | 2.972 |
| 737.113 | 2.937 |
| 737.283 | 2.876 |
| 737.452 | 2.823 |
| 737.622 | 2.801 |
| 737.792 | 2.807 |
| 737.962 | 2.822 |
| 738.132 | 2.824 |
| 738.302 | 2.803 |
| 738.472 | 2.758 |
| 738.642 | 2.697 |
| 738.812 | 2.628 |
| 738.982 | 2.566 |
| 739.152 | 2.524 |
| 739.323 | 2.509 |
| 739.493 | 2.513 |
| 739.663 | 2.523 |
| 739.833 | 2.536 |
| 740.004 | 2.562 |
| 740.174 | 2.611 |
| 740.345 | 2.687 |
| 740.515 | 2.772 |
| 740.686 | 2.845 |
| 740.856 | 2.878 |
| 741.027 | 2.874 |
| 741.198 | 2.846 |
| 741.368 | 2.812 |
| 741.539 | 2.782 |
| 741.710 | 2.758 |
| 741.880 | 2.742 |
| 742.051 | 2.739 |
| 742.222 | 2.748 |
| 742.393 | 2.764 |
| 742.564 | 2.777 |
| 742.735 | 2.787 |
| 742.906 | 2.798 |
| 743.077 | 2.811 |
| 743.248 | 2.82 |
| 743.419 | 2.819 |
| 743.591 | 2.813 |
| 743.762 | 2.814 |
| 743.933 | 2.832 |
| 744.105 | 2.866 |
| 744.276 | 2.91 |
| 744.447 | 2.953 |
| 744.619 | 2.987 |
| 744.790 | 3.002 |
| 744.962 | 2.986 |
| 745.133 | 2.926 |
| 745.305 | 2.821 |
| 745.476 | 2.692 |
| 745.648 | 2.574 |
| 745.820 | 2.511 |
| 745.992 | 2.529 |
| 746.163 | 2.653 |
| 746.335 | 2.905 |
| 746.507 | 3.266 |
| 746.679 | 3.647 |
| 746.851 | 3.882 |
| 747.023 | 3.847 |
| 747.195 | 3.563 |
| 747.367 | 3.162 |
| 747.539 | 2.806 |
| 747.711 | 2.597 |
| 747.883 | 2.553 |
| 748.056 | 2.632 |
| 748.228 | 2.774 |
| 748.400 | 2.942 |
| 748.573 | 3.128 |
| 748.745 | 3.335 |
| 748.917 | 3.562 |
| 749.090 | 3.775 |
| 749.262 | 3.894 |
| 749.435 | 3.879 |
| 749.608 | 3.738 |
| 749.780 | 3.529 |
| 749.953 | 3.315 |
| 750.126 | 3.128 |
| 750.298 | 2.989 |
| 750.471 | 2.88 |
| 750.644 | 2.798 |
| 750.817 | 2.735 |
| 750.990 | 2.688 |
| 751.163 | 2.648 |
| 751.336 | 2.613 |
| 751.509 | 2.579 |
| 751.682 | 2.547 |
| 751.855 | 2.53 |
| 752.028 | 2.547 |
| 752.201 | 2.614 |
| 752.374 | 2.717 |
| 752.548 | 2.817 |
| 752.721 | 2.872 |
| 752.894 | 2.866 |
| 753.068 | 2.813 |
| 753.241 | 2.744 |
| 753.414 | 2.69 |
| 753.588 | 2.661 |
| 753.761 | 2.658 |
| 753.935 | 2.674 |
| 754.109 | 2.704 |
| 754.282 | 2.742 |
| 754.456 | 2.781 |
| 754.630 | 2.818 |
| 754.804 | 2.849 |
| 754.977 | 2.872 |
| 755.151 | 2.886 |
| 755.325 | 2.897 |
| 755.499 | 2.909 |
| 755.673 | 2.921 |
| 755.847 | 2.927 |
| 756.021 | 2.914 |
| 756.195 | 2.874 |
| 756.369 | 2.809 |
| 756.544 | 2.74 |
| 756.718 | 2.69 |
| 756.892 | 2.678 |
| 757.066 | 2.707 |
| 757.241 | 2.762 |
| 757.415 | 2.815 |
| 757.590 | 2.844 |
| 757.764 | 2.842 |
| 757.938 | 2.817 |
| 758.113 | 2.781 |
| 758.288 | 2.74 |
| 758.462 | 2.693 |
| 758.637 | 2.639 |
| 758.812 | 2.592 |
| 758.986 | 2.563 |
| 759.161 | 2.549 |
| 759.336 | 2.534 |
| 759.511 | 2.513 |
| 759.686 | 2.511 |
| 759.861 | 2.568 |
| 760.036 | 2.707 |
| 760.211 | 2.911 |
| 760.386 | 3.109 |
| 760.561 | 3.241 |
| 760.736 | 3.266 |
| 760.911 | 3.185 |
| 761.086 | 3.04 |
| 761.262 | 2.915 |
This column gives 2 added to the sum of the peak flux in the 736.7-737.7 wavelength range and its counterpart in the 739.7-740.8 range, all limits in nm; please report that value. 7.8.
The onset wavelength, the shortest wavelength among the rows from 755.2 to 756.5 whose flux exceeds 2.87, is 755.325 nm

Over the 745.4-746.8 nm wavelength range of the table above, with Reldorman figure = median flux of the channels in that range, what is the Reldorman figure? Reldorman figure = 2.67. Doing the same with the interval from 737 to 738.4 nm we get 2.82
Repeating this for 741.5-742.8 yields 2.76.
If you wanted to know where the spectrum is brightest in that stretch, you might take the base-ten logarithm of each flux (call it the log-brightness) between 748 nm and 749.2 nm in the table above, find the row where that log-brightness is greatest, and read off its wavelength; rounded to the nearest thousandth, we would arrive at 749.090 nm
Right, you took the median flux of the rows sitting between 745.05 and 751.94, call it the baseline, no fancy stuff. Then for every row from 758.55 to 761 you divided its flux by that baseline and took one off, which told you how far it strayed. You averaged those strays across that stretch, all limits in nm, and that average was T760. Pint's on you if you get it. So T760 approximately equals -0.040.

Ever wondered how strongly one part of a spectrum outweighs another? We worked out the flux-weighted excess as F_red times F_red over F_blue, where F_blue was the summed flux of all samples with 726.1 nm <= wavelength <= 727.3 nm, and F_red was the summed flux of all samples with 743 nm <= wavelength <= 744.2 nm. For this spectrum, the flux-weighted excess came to 18.6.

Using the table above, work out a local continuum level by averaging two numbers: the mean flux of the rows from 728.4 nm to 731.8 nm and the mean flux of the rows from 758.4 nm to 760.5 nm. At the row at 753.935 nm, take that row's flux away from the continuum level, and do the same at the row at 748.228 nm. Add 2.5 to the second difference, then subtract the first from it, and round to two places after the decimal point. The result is 2.40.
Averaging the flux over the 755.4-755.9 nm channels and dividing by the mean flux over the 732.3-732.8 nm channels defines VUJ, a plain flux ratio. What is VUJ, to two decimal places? 1.04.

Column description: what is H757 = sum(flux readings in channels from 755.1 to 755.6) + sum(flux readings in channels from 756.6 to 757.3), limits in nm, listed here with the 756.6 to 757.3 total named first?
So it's 20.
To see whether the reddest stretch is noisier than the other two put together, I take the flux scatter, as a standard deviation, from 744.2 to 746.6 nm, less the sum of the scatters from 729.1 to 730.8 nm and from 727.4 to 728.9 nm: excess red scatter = 0.11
